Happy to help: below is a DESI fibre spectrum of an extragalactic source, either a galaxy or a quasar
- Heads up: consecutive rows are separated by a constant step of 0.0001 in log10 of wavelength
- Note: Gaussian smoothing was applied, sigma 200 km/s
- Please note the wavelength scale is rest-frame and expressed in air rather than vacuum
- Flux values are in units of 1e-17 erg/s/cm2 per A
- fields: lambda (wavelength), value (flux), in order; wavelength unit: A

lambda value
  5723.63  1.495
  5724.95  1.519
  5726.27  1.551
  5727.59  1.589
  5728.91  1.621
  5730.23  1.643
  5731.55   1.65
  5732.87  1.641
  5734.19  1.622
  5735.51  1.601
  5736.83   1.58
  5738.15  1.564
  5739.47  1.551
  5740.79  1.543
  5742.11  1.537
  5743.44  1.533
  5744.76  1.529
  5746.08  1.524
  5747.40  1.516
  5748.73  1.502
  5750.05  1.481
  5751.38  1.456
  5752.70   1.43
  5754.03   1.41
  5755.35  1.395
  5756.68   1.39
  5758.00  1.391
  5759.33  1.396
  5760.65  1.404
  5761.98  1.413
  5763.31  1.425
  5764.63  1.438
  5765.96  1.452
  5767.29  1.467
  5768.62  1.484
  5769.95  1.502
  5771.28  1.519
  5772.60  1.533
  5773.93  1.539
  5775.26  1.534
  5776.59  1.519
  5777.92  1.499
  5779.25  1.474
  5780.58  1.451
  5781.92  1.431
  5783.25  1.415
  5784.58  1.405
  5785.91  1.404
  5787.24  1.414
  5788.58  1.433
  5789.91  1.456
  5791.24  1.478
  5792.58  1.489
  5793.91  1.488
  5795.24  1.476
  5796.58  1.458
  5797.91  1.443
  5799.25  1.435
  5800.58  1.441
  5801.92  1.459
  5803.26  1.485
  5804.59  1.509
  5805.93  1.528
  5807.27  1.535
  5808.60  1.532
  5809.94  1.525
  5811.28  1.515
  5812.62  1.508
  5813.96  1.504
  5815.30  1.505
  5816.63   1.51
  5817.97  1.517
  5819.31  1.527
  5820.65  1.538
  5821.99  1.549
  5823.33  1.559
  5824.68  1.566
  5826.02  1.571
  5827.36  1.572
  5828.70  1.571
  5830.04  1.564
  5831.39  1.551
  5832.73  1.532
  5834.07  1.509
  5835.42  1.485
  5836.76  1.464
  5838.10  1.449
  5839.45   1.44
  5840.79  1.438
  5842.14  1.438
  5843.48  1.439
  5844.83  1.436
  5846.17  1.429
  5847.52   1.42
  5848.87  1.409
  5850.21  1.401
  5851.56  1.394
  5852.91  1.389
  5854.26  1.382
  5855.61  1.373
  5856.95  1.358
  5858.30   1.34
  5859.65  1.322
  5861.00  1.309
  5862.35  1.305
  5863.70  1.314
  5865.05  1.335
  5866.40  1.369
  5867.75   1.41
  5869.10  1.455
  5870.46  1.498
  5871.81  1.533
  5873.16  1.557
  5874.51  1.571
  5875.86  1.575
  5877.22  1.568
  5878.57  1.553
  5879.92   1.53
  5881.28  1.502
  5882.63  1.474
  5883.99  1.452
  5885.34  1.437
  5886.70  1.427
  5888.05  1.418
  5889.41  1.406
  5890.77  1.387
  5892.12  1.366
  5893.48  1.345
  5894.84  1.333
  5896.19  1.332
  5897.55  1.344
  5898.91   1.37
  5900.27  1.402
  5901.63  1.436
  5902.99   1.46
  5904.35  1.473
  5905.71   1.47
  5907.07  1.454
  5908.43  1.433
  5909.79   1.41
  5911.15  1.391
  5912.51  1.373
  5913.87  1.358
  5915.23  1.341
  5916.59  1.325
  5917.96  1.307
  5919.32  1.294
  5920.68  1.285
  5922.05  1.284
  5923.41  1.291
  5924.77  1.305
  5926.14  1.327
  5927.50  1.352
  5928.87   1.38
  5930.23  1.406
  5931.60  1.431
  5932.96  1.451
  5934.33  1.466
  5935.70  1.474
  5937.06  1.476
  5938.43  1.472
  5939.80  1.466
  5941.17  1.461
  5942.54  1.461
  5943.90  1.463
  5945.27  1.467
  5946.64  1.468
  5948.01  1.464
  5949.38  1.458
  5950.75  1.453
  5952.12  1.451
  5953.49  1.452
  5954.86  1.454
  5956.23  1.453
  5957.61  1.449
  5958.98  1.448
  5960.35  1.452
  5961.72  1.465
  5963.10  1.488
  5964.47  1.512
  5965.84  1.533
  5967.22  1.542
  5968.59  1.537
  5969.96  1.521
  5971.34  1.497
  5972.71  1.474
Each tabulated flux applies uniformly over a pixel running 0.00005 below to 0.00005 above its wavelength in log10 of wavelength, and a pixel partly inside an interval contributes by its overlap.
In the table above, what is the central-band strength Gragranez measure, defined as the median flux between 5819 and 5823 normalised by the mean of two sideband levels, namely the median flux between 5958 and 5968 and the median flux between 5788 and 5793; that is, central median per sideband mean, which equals 1.04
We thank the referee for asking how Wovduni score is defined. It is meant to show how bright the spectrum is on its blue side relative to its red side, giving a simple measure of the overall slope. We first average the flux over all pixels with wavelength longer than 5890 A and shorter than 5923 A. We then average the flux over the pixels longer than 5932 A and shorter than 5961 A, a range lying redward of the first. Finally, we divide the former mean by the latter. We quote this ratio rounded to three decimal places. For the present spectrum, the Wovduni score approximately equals 0.941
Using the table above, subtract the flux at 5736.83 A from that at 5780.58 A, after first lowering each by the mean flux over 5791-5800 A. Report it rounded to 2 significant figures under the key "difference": -0.13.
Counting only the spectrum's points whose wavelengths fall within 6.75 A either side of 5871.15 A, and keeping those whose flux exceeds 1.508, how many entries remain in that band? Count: 5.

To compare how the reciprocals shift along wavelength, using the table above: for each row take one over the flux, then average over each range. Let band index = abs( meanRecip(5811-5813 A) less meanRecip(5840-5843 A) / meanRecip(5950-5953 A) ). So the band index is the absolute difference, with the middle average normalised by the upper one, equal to 0.35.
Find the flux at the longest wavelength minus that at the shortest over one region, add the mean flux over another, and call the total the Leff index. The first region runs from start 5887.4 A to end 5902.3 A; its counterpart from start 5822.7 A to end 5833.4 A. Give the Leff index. 1.58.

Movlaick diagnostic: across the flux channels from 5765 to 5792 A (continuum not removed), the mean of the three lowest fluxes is 1.41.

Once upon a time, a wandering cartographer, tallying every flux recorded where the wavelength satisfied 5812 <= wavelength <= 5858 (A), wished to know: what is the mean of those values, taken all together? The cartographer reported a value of 1.48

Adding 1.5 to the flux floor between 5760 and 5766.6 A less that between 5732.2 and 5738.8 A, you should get 1.34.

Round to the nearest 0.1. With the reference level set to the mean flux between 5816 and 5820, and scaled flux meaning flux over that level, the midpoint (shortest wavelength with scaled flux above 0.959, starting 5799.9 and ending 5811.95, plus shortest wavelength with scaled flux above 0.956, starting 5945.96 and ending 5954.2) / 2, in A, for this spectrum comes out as 5874.3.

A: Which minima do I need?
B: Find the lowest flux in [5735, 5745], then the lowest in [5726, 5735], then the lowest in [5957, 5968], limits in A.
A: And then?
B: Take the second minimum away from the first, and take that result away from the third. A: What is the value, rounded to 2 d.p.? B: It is 1.47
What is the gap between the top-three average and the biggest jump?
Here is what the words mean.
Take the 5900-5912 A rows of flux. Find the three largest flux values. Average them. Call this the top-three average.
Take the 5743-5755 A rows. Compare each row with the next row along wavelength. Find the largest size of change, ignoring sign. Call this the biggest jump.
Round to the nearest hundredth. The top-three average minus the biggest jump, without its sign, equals 1.44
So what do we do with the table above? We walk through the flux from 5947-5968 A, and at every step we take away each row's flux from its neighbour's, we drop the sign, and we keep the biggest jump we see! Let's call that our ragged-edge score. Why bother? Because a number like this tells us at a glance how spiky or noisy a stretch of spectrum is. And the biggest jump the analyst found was 0.0240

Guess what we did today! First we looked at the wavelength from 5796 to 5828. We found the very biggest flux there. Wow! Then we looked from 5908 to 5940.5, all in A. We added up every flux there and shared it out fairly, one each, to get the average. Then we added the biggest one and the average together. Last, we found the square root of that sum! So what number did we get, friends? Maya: 1.718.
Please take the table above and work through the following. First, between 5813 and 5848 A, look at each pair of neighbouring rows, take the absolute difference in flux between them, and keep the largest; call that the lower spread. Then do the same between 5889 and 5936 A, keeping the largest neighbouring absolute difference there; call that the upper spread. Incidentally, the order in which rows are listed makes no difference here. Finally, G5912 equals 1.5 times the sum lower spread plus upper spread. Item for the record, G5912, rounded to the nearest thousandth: 0.087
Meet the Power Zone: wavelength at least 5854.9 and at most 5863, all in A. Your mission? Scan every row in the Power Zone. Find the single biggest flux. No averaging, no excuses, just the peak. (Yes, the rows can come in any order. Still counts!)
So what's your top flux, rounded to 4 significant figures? 1.373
